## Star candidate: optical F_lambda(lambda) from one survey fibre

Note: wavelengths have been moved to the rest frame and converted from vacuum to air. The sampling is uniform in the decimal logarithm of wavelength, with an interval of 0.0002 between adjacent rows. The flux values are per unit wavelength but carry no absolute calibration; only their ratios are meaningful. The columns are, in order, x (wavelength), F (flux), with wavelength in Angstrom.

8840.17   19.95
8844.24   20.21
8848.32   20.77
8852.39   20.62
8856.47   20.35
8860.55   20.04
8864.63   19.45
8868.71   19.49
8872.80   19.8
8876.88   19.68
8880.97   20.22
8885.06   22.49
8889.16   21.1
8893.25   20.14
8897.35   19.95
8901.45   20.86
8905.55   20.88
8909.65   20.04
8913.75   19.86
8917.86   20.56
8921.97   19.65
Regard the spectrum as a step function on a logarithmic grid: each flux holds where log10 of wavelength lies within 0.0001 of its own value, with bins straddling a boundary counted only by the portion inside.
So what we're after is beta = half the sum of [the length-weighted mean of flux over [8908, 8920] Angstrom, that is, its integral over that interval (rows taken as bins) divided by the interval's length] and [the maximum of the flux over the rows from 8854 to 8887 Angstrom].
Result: 21.3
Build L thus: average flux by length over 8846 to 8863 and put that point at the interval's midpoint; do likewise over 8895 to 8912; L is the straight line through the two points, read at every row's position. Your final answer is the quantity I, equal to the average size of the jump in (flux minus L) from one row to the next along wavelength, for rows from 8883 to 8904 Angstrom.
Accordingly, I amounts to 0.9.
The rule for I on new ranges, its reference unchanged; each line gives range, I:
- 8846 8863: 0.2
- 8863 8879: 0.2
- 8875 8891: 1.4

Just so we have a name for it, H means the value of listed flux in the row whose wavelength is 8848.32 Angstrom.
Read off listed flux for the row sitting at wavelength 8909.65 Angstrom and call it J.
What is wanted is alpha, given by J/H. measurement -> 0.96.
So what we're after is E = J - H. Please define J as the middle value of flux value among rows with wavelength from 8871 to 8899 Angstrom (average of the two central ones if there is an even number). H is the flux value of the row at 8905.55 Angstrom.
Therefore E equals -0.7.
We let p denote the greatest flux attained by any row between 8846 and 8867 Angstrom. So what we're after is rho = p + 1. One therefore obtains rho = 21.8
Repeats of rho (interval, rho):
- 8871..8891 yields 23.5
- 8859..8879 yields 21.0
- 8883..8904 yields 23.5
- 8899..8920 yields 21.9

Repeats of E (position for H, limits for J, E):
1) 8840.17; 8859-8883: -0.2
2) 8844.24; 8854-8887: -0.3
